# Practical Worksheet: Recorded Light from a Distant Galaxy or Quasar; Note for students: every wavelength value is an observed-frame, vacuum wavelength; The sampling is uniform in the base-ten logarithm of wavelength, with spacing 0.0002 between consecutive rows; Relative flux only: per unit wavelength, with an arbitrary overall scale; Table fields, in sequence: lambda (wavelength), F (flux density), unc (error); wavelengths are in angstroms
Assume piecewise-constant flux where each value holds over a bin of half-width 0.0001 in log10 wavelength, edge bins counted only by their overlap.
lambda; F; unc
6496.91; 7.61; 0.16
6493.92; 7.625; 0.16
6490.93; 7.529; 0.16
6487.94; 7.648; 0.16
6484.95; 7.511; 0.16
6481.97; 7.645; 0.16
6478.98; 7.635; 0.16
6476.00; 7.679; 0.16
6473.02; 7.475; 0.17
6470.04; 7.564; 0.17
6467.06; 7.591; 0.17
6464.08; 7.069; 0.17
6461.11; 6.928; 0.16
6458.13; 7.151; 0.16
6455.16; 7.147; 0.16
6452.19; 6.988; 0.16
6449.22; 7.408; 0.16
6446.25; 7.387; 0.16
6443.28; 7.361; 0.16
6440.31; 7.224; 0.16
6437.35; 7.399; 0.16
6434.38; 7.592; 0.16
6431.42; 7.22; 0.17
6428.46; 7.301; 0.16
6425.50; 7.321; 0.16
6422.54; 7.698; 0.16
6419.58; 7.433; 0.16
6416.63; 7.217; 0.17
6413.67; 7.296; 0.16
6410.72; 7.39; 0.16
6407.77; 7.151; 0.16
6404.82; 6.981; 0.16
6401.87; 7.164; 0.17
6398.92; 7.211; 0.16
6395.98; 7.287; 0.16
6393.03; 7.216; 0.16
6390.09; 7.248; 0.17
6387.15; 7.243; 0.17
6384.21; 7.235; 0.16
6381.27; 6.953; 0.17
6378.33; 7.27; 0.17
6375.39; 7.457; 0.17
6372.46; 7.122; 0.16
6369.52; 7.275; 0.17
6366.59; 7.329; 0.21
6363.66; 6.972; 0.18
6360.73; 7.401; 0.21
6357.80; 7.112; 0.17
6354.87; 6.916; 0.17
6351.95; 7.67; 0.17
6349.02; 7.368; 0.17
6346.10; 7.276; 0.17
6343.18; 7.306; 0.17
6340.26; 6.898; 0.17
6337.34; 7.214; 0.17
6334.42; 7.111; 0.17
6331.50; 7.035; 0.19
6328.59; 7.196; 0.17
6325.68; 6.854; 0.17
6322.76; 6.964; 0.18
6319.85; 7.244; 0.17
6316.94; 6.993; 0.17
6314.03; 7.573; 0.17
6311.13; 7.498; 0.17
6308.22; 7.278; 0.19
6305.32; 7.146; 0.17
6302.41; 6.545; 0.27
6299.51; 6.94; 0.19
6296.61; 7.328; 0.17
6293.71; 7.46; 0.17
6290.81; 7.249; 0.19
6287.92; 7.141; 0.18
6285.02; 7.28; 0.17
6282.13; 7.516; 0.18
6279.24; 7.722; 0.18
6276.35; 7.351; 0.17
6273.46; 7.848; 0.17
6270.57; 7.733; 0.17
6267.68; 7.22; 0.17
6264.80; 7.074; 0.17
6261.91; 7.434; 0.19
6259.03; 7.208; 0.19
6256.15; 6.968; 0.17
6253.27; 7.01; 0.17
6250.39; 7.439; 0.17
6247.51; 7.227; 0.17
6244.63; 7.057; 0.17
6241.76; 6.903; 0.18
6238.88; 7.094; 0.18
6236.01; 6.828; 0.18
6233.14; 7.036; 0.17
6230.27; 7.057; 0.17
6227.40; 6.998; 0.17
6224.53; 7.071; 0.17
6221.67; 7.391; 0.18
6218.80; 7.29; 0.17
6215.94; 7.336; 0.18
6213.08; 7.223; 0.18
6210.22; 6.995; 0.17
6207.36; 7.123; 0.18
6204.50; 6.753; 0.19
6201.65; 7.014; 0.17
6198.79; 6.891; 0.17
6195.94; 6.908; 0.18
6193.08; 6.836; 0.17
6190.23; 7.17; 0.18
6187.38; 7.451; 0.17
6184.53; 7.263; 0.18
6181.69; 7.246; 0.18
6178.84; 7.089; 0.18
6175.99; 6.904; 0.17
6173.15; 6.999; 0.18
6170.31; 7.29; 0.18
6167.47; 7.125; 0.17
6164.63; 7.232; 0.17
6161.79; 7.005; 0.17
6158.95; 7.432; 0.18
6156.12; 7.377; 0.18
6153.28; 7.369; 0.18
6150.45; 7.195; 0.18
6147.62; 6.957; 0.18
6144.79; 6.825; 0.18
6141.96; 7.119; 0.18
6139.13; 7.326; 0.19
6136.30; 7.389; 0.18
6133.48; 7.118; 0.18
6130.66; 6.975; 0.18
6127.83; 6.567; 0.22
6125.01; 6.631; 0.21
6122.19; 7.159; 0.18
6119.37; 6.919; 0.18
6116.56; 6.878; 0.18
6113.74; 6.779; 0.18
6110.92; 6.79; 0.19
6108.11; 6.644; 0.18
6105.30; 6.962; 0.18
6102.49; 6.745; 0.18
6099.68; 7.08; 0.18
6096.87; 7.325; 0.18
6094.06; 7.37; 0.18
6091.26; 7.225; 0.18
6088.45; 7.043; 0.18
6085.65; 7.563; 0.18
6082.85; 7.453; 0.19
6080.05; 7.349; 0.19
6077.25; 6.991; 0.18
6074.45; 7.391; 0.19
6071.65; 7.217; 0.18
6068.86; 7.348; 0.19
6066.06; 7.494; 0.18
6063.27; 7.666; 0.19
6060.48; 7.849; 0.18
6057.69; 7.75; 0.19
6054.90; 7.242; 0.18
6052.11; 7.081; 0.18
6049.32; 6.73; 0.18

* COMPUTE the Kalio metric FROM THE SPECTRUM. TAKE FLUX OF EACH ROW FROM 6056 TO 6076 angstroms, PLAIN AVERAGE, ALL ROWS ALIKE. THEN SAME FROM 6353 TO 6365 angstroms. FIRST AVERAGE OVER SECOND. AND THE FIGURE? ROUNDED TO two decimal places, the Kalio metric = 1.06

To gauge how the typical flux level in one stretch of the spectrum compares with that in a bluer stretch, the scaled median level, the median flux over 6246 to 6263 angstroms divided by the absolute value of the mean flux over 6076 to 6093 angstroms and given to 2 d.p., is 0.99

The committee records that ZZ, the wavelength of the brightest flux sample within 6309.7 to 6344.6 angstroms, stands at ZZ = 6314.03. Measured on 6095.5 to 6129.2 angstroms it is 6096.87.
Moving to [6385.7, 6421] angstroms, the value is 6419.58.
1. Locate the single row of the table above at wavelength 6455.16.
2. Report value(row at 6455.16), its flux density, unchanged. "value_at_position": 7.147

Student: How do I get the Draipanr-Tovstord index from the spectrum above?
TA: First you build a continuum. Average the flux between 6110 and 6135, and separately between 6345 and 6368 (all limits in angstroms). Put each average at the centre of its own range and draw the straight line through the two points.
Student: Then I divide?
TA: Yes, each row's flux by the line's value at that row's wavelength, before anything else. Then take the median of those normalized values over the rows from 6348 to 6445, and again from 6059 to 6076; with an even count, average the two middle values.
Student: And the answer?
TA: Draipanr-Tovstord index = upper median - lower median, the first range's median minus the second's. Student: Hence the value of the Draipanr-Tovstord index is -0.11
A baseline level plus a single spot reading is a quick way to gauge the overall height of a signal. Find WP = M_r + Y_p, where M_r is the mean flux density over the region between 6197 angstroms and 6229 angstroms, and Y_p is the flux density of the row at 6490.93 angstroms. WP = 14.6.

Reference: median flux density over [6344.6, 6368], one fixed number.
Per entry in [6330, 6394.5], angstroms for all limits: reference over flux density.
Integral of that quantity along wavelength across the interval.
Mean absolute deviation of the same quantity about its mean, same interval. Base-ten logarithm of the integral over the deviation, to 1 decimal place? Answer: 3.5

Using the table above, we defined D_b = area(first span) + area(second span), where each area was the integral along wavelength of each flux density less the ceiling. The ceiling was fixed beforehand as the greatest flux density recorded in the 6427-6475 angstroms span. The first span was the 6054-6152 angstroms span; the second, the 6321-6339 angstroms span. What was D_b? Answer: -53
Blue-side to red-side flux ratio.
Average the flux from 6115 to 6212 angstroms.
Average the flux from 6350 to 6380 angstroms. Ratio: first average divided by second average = 0.98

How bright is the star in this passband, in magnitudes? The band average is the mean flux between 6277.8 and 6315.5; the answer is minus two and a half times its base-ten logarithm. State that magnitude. -2.16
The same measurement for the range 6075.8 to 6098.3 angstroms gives -2.16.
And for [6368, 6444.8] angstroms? -2.16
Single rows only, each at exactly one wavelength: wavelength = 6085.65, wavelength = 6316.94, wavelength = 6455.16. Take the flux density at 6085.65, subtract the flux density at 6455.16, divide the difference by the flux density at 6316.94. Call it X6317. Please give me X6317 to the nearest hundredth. 0.06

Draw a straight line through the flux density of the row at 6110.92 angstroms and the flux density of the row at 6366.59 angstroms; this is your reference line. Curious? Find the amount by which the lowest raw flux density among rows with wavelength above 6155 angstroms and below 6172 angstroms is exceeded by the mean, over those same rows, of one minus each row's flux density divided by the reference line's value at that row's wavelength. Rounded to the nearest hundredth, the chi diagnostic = -7.05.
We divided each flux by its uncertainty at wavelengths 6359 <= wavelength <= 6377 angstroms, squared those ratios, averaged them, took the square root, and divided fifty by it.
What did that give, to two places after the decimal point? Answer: 1.24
